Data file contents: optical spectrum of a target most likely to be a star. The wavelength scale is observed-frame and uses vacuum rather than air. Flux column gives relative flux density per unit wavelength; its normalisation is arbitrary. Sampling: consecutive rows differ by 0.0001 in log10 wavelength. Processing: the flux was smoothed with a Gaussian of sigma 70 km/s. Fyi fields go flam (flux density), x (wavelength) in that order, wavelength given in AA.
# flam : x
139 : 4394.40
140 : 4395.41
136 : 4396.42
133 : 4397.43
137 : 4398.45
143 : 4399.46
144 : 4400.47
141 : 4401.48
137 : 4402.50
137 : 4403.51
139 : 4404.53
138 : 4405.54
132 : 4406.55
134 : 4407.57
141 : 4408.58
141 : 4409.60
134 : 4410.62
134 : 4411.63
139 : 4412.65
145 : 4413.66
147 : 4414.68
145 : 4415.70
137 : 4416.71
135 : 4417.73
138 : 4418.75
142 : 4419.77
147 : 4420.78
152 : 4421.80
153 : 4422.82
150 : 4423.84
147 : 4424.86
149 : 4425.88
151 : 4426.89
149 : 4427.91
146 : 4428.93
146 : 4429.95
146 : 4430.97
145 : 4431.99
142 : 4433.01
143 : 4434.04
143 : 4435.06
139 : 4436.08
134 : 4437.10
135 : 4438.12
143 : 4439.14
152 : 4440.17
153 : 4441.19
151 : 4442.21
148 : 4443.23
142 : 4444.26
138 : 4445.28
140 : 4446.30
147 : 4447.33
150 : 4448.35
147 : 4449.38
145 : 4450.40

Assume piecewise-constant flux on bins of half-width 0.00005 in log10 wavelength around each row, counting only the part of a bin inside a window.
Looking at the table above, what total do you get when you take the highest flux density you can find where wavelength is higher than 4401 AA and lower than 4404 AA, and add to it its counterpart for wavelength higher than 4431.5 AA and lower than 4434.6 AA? 286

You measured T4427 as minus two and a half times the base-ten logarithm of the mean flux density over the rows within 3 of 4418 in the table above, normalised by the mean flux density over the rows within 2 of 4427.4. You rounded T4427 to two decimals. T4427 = 0.06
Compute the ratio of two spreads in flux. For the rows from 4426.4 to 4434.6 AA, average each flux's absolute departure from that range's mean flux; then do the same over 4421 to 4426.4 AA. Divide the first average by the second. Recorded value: 1.1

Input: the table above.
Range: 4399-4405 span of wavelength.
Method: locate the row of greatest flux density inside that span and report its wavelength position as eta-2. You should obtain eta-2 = 4400.47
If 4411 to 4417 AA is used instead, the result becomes 4414.68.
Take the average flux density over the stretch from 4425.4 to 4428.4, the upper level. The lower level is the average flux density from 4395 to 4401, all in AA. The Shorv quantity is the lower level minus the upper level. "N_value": -11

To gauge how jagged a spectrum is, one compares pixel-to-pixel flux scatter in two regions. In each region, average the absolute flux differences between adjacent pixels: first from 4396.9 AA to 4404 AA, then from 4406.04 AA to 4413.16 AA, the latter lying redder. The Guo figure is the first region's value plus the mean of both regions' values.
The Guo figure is 6.25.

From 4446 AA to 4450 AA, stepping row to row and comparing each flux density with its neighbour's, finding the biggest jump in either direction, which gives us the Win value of 7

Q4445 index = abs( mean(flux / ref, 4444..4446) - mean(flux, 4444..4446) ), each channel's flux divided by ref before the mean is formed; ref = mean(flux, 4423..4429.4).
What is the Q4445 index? 139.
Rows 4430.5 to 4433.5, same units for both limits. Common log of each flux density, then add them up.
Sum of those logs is 6.5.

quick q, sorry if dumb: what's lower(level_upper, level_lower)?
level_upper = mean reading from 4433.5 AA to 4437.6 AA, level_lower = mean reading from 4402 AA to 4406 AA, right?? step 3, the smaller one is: 137.8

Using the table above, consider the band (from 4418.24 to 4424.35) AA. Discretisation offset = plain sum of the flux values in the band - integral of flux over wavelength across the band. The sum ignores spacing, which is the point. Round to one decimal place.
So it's -15.9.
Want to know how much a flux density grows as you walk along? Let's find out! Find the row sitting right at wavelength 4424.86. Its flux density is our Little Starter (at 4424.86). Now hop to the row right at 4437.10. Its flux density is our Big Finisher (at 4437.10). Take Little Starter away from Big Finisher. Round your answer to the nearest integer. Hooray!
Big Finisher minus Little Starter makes -13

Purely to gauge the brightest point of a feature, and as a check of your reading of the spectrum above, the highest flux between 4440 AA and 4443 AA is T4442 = 153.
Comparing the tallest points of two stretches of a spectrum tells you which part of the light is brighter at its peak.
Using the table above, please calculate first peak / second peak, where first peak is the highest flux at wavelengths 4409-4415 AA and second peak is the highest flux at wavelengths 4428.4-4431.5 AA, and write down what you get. 1.01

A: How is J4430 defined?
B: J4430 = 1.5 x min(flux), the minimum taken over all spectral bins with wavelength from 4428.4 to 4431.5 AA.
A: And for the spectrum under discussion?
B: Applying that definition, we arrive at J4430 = 219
